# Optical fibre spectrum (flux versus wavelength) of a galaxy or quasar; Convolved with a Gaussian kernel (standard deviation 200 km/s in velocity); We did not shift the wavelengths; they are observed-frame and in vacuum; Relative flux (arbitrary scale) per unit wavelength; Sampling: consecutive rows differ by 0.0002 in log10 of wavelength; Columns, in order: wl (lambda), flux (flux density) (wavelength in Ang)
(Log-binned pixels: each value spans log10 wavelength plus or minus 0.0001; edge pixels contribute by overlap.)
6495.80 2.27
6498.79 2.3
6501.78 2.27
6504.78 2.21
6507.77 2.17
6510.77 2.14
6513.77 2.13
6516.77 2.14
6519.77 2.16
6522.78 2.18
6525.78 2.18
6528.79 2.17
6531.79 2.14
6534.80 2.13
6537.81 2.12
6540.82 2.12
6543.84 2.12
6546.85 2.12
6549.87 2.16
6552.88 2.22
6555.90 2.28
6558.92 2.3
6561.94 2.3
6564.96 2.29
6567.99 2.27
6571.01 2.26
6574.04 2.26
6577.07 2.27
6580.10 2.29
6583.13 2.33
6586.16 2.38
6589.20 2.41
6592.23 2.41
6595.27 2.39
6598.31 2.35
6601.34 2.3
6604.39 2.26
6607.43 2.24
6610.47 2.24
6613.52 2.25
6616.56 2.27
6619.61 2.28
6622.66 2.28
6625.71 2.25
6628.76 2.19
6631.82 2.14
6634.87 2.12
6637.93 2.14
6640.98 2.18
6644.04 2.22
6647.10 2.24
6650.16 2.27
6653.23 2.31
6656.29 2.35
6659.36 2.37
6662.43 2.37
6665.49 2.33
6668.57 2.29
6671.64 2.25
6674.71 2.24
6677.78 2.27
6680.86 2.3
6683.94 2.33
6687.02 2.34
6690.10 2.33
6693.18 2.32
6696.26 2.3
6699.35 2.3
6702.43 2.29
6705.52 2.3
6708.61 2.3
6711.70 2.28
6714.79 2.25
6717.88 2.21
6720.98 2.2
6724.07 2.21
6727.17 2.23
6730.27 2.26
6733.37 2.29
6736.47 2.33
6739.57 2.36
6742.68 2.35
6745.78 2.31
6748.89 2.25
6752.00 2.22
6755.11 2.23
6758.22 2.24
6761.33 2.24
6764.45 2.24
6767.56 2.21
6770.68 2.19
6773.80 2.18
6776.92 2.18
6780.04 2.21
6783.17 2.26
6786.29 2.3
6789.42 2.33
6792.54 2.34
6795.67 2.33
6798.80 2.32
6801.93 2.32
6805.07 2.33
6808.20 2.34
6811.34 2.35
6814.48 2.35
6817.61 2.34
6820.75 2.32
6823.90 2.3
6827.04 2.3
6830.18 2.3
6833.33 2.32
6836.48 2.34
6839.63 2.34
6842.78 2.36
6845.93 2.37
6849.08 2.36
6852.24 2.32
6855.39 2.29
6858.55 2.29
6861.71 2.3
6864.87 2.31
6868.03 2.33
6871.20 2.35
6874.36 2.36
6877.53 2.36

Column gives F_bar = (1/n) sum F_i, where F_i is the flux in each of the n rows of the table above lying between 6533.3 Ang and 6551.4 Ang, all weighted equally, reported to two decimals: 2.13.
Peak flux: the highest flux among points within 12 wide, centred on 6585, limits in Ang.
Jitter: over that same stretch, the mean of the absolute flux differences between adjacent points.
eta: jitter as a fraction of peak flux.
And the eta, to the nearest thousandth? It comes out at 0.017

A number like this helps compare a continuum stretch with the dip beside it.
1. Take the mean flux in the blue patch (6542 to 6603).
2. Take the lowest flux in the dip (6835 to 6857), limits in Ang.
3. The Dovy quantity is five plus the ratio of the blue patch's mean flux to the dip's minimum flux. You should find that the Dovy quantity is 5.998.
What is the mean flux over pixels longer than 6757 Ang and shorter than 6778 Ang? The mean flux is 2.21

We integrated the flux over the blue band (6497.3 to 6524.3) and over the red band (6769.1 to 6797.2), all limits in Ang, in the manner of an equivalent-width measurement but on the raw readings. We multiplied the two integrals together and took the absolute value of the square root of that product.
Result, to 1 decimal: 61.2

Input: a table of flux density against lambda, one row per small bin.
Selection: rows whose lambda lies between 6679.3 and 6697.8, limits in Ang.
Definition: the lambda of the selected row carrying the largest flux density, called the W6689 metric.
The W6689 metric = 6687.02 Ang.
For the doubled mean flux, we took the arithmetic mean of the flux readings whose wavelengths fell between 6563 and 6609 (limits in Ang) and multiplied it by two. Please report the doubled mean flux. 4.63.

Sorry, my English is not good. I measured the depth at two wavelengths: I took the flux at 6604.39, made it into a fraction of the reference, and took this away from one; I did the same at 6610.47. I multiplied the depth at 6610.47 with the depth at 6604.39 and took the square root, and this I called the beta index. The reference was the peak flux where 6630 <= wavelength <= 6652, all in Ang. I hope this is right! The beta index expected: 0.0076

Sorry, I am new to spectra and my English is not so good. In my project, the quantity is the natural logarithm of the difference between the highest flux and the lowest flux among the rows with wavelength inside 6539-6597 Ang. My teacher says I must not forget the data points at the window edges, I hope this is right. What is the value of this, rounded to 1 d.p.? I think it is -1.2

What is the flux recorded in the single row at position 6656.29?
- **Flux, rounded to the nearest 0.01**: 2.35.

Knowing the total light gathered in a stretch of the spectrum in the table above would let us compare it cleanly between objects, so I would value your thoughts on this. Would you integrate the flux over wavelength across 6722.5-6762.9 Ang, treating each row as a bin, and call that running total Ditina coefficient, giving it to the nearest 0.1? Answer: 91.7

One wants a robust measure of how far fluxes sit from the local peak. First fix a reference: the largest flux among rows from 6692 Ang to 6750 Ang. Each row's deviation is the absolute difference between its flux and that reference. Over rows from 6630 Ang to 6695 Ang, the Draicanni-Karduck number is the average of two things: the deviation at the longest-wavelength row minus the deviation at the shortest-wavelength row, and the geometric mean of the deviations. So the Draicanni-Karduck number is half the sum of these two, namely -0.06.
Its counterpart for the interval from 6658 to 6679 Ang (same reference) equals 0.06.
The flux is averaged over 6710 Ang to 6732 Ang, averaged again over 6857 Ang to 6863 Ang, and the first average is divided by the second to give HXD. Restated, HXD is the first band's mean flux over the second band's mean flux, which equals 0.97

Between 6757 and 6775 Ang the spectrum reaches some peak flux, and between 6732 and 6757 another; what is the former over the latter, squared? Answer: 0.90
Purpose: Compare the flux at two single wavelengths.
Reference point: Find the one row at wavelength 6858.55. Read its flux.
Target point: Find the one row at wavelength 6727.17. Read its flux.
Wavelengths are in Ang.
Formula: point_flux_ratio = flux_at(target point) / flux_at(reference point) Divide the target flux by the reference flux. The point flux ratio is 0.97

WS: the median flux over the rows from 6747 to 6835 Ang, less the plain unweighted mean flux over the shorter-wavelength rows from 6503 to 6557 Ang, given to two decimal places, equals 0.14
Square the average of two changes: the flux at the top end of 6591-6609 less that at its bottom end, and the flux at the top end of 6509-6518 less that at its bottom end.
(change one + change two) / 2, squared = 0.0072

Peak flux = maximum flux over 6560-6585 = 2.33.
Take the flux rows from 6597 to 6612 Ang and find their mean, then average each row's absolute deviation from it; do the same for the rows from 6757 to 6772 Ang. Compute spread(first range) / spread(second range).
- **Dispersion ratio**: 2.0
